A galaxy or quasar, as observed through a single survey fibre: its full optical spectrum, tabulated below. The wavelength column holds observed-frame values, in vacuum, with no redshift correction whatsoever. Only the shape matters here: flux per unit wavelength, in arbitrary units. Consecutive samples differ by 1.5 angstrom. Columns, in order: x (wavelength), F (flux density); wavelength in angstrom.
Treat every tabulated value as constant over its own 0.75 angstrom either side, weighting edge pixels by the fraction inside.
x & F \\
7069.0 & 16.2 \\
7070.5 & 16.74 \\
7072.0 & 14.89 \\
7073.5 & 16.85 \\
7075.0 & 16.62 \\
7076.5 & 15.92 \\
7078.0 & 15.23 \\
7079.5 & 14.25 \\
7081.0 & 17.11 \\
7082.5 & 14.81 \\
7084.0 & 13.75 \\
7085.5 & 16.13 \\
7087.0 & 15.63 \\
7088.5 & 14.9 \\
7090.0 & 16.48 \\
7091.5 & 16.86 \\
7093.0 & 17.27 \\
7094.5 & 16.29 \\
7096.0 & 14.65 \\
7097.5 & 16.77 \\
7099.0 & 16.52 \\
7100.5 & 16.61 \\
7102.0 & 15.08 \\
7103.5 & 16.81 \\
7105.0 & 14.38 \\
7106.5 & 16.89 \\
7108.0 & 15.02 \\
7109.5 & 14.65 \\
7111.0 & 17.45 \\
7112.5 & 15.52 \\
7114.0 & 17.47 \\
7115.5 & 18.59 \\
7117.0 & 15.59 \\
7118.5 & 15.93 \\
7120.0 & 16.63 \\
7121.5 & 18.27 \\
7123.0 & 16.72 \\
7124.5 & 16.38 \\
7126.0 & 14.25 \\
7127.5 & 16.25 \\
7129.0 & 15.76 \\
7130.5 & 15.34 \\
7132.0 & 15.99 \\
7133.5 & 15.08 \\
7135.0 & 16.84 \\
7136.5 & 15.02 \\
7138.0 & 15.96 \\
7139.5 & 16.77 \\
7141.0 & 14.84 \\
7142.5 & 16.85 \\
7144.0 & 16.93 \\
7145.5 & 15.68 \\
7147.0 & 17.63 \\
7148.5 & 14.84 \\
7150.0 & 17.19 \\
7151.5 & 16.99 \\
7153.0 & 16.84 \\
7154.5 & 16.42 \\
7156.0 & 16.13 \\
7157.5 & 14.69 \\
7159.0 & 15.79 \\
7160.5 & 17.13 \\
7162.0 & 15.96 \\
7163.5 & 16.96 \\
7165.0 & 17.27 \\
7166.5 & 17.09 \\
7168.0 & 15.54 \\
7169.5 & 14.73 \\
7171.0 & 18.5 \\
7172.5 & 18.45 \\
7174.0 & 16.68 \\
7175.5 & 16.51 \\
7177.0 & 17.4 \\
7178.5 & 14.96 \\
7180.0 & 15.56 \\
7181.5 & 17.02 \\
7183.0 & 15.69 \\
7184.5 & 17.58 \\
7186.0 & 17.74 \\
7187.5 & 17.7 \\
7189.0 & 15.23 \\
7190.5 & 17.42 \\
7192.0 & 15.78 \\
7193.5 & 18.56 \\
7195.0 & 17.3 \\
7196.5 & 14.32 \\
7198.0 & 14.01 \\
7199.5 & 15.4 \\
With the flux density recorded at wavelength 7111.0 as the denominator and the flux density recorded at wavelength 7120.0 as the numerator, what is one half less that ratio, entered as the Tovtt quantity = -0.45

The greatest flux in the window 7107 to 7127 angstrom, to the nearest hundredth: 18.59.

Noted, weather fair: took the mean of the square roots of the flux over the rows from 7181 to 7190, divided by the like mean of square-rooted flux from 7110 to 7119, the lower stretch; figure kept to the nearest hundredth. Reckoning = 1.00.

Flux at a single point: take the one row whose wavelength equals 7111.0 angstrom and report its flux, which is 17.45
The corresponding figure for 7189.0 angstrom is 15.23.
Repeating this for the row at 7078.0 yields 15.23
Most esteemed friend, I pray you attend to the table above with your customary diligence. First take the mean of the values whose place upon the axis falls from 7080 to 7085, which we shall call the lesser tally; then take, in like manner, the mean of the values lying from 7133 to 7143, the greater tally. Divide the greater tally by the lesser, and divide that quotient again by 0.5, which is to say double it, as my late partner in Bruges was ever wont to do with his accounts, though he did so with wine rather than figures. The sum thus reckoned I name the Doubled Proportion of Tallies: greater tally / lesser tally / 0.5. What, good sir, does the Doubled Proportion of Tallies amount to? 2.09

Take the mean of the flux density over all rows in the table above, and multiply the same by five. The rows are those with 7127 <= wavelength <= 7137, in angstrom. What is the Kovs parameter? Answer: 78.8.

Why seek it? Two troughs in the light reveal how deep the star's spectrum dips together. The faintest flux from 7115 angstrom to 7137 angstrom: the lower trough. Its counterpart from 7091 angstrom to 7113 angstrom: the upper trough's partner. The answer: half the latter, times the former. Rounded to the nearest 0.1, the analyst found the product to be 102.5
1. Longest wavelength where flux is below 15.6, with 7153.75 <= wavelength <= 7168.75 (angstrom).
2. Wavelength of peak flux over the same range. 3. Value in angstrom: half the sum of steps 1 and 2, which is 7166.5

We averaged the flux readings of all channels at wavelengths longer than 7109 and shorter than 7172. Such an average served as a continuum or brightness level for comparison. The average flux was 16.3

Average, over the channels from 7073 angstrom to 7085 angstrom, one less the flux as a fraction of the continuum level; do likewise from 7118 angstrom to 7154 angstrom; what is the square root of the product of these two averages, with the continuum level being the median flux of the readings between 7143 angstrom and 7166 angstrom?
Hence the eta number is 0.053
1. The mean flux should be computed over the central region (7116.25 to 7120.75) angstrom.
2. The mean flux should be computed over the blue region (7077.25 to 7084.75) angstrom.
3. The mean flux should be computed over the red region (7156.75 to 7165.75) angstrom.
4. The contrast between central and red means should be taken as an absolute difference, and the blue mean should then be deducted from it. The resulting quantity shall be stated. -14.8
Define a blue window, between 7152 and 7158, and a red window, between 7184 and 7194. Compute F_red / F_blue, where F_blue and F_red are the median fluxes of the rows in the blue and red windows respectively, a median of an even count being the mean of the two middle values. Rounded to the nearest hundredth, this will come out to 1.08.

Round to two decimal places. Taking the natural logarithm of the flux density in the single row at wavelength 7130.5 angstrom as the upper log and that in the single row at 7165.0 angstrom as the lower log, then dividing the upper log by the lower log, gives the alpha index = 0.96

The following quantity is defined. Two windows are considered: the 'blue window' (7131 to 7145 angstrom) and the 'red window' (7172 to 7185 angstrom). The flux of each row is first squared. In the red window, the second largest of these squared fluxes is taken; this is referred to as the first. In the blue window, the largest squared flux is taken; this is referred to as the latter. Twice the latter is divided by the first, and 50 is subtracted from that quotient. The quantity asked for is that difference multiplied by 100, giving -4815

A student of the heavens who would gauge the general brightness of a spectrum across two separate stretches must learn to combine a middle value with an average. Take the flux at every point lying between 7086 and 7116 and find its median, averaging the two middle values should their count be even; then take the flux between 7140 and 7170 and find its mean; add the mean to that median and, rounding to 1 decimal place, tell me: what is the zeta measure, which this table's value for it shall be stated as 32.8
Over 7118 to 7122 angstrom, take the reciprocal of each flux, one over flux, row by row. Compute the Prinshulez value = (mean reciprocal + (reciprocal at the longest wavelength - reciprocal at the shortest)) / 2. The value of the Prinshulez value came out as 0.026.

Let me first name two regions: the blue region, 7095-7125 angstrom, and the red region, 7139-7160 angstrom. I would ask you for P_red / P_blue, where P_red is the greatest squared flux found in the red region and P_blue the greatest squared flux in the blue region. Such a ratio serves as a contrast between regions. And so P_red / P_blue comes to 0.90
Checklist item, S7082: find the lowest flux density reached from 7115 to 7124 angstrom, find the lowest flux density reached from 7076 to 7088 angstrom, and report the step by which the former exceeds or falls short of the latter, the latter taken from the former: 1.8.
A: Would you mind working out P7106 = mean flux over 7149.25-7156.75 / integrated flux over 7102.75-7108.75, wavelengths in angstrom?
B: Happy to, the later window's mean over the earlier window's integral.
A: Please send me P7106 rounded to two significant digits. 0.18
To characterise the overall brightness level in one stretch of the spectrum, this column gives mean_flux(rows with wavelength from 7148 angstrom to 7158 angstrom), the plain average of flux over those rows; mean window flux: 16.2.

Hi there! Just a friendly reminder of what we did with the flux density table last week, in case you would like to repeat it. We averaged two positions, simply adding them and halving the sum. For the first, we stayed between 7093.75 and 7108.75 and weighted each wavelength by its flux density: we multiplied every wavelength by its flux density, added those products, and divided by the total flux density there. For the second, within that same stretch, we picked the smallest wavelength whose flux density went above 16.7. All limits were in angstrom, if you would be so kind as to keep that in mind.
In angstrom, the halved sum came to 7099.4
